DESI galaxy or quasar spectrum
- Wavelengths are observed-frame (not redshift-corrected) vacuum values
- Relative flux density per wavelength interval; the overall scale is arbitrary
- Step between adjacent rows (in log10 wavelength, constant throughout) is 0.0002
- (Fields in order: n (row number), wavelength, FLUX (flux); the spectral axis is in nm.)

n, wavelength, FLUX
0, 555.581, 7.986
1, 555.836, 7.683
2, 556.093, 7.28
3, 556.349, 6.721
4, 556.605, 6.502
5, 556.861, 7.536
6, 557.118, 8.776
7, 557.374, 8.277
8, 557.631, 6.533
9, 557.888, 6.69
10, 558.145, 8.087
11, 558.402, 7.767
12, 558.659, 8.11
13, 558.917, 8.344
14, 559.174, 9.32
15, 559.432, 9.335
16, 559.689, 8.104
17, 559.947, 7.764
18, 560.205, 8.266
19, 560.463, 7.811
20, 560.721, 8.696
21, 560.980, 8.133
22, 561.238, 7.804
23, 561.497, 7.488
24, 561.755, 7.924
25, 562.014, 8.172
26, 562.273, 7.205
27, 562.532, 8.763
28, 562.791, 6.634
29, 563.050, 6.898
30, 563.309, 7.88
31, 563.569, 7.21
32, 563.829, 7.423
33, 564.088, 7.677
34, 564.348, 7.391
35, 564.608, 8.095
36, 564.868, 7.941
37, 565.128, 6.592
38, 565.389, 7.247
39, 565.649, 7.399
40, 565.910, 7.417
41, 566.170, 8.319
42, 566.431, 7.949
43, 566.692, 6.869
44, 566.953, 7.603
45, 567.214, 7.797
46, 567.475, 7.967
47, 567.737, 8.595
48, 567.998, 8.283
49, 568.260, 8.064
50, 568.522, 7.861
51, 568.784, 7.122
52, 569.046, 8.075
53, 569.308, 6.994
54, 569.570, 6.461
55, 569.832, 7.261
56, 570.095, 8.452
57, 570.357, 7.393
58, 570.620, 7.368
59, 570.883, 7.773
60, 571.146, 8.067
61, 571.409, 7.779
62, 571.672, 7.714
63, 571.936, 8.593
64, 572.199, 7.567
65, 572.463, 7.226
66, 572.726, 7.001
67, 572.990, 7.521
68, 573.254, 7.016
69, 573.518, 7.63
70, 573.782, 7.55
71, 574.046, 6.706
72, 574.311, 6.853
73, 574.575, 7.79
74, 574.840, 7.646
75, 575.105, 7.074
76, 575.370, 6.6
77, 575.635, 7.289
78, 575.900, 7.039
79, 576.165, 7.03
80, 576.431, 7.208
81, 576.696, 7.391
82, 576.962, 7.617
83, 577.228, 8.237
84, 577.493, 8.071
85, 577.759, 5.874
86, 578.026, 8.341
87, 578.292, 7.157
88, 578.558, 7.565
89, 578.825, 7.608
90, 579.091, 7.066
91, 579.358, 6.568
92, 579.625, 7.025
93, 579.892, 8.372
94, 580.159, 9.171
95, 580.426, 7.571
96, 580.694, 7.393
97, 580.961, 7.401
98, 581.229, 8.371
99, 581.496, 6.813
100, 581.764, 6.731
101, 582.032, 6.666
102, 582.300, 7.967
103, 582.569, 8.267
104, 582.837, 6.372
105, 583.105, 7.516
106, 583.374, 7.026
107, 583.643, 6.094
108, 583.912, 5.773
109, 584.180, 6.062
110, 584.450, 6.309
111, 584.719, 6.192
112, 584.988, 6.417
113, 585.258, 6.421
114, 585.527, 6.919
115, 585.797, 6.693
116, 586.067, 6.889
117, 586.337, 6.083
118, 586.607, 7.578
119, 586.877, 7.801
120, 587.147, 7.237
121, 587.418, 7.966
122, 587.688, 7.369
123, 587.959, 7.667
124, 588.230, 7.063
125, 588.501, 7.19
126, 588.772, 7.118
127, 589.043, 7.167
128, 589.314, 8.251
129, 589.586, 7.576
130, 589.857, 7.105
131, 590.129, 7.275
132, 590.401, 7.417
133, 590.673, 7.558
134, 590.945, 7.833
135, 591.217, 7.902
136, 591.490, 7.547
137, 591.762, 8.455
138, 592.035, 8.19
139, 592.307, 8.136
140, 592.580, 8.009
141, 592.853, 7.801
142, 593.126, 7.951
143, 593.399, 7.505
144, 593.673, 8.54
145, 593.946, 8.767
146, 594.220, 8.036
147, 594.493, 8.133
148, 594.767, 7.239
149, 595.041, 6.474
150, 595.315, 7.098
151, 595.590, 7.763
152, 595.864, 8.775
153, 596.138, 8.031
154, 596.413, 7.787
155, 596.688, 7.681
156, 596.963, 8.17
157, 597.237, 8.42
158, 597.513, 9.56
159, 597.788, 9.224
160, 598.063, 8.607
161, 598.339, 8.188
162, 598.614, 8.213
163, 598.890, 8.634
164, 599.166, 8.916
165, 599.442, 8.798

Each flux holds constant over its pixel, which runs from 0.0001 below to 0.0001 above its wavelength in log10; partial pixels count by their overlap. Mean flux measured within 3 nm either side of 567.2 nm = 7.64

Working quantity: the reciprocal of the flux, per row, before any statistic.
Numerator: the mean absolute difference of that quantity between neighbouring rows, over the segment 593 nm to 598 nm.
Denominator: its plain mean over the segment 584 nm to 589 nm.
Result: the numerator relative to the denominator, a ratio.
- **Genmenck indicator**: 0.063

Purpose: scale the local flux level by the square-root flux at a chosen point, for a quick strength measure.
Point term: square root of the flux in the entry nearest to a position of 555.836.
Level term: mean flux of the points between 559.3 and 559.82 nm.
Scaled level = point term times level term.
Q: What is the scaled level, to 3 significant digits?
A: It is 24.2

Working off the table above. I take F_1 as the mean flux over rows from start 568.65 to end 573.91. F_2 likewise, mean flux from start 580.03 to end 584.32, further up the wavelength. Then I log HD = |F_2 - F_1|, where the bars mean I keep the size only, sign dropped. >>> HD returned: 0.33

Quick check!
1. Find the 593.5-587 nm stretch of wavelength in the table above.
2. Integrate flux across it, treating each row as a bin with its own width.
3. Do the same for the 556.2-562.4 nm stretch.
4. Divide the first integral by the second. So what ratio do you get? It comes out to 1.02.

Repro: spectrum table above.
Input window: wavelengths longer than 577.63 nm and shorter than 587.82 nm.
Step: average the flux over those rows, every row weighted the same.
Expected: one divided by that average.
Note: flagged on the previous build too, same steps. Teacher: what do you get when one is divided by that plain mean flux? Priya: 0.140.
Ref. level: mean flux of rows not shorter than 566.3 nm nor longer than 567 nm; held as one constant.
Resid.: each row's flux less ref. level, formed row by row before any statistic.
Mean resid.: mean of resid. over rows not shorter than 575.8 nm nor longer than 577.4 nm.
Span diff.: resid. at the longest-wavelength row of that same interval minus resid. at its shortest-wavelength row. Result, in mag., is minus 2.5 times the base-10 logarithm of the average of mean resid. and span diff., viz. 0.6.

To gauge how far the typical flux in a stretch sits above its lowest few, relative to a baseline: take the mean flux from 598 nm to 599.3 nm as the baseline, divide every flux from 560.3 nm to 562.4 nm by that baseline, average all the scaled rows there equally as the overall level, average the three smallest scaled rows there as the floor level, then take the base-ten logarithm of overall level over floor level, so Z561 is 0.023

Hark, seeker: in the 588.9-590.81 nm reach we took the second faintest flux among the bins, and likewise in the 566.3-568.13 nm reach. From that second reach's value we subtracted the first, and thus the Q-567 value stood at 0.44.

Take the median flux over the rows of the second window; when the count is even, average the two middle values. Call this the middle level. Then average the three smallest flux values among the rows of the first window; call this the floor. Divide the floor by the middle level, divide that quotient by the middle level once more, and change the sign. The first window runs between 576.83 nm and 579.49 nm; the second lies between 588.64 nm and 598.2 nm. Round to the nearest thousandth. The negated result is -0.104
